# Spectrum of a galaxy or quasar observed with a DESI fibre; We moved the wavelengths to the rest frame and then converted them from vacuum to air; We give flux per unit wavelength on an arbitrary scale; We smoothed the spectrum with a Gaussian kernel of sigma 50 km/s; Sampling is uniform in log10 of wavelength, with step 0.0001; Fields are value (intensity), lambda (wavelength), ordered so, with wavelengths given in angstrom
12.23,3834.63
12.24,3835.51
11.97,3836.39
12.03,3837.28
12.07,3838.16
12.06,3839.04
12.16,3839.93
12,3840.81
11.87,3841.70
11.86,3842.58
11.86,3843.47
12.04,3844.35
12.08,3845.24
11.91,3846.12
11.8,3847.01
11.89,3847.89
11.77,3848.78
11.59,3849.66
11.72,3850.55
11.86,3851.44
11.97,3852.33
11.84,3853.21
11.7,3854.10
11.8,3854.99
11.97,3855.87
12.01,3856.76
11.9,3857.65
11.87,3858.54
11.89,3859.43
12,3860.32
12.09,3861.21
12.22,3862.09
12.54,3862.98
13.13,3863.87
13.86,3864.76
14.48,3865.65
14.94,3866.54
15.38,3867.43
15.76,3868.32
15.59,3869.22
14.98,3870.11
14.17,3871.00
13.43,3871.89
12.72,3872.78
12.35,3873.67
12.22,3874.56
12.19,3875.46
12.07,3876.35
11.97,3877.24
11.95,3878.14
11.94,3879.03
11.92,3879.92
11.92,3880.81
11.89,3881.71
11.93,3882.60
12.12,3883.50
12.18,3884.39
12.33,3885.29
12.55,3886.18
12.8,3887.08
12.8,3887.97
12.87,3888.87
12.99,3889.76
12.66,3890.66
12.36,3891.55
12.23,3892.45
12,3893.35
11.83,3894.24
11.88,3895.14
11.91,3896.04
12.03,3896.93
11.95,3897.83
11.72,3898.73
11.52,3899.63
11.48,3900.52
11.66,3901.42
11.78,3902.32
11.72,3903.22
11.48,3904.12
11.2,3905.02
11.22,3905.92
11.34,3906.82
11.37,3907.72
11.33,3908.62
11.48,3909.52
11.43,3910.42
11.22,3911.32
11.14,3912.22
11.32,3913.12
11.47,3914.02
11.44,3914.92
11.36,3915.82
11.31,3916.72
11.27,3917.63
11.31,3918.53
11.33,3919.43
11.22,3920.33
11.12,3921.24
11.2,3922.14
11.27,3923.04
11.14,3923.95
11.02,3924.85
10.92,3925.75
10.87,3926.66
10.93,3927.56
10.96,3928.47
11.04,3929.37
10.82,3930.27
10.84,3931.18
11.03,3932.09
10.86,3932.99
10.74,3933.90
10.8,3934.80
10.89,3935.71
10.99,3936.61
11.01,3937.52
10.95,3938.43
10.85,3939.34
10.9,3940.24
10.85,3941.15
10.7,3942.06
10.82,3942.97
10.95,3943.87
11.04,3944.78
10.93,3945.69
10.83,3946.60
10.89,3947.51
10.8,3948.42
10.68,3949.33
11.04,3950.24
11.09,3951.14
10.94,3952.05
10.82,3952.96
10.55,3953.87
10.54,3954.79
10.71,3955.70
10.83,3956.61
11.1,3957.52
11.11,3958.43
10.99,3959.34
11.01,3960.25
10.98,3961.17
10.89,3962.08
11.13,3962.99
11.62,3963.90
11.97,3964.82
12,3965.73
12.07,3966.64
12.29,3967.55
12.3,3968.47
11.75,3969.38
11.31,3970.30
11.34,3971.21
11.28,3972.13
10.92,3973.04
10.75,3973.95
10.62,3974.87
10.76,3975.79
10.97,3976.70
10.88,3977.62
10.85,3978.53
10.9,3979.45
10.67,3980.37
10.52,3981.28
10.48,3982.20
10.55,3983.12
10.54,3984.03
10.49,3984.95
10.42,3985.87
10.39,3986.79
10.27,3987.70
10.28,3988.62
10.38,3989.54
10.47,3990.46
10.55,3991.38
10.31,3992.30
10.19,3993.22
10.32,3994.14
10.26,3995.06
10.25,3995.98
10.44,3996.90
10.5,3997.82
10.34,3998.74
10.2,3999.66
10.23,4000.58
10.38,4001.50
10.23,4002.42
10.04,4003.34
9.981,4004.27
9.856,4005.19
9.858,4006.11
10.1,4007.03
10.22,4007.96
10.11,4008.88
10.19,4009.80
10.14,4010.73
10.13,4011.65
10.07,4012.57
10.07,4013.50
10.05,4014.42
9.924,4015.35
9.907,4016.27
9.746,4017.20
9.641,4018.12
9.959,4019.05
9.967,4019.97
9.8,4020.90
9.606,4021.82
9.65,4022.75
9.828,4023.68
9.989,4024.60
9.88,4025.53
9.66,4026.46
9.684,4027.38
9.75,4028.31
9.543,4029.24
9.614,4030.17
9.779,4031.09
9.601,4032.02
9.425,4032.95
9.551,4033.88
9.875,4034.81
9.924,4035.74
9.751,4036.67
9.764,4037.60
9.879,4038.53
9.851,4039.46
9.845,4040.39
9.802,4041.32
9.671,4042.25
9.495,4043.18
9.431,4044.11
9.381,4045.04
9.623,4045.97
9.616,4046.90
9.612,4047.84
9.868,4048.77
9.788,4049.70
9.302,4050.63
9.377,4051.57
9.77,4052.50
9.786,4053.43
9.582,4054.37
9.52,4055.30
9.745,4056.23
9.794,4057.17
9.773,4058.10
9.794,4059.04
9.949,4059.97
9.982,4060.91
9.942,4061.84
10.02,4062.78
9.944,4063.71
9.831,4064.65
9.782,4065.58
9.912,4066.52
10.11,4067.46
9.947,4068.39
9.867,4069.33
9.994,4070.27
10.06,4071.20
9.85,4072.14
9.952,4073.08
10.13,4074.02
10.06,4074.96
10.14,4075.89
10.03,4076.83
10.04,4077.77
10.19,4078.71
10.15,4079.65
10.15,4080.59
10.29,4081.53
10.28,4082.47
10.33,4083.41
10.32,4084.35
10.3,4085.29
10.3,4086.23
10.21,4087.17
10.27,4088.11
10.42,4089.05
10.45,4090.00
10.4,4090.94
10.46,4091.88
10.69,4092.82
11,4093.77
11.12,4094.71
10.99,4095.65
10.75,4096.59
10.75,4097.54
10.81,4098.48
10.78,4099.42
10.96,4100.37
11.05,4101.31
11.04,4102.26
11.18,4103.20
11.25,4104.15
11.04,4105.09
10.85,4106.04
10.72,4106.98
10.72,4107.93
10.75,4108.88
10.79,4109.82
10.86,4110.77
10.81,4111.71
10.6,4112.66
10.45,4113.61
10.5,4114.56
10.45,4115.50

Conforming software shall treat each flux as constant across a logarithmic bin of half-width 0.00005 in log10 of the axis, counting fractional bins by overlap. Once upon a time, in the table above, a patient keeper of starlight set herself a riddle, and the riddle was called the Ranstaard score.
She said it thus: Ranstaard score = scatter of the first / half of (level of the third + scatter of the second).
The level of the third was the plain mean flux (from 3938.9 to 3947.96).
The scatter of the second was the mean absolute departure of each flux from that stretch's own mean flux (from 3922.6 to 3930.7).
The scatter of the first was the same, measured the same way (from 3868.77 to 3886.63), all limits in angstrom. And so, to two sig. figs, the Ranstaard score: 0.14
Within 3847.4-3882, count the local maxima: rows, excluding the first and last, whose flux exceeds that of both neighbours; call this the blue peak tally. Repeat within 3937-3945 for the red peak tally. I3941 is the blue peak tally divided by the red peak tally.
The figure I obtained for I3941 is 3.0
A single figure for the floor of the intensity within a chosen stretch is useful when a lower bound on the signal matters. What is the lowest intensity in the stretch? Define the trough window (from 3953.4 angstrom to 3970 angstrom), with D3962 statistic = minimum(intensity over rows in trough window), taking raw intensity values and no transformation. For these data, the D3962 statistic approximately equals 10.54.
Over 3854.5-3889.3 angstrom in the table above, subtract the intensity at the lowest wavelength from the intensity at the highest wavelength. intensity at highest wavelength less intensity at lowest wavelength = 1.1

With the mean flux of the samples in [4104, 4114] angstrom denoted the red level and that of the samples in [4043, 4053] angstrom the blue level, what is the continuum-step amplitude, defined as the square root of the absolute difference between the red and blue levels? 1.1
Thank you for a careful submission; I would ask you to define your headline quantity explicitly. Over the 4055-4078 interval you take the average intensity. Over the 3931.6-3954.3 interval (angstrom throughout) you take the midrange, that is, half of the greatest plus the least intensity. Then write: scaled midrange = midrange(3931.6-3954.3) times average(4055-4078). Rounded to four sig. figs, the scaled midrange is 107.4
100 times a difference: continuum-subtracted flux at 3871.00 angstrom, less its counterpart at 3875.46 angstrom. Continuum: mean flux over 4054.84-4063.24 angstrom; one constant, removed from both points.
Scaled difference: 198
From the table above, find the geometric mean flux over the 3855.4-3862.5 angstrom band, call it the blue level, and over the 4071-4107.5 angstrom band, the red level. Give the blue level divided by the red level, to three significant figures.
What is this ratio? 1.14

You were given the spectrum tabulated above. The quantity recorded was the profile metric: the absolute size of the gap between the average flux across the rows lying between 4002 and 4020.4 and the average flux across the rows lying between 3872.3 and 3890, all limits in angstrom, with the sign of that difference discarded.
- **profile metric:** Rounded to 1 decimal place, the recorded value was 2.3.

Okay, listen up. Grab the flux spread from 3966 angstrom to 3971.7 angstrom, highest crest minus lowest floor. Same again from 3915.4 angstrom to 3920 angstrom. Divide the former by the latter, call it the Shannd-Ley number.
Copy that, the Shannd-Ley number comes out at 11.0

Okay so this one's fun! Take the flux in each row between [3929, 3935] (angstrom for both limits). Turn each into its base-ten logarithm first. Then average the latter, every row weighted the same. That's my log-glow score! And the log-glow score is 1.04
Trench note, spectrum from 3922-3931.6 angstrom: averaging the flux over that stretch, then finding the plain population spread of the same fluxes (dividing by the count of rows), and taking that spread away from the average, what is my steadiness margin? 10.9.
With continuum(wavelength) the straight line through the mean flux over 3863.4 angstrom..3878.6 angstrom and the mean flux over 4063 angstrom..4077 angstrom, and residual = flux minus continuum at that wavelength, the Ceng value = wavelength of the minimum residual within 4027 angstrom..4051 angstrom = 4032.95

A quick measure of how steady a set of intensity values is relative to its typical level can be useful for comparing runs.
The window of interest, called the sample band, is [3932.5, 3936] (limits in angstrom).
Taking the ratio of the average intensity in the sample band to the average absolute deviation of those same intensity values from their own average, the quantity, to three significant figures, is 206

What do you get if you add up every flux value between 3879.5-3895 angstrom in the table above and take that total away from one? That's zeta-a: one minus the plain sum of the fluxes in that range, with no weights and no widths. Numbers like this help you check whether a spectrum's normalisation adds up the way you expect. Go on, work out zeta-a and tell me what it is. -208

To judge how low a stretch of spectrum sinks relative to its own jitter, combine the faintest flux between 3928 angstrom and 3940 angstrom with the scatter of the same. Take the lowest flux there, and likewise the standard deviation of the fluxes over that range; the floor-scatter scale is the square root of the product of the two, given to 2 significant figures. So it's 1.0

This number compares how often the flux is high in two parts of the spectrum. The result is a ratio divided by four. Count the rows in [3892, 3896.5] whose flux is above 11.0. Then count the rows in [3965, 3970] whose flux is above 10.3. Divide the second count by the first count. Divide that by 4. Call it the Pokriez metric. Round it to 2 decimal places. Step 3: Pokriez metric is 0.25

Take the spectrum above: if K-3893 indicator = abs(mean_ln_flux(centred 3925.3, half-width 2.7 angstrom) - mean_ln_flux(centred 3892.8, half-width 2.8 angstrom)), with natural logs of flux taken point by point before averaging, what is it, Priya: 0.10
